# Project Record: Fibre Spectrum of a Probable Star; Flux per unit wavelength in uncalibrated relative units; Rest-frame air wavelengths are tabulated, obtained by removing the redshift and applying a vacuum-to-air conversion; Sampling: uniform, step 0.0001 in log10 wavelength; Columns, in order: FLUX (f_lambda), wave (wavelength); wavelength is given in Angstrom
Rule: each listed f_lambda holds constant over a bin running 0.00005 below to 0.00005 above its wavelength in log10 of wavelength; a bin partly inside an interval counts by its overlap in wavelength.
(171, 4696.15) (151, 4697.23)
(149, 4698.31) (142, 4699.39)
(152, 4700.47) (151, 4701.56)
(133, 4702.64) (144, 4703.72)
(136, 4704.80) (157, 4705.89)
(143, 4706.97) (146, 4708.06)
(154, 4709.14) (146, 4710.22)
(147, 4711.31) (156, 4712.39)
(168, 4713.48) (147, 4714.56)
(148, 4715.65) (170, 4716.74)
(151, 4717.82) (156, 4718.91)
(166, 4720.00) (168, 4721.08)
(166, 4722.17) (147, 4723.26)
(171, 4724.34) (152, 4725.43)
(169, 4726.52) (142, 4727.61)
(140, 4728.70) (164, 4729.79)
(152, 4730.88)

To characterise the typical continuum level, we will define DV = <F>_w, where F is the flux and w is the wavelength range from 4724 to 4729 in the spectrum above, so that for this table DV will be 155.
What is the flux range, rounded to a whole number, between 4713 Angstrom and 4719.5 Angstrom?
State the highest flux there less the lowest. 23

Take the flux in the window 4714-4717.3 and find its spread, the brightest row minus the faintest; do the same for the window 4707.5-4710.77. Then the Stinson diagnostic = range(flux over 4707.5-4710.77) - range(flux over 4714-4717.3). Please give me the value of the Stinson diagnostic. -15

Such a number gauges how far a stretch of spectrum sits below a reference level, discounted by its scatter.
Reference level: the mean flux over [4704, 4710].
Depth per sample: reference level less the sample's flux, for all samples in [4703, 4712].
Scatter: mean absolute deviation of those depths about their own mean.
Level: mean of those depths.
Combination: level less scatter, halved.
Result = -2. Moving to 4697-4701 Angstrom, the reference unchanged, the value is -2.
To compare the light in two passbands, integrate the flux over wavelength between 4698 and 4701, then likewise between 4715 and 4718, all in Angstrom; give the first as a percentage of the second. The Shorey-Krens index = 94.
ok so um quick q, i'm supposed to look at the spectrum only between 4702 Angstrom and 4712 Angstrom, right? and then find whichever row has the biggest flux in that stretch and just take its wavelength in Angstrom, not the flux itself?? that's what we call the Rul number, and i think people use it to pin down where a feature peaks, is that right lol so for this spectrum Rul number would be 4705.89 Angstrom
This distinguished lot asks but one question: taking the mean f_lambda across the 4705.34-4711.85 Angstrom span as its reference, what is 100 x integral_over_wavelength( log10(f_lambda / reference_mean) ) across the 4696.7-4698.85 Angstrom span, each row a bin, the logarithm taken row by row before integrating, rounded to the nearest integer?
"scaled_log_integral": 1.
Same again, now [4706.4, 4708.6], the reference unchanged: -3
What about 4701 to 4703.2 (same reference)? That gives -5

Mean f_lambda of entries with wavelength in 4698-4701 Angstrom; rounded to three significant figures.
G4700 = 148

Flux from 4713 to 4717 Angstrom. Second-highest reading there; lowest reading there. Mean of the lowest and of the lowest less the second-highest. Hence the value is 63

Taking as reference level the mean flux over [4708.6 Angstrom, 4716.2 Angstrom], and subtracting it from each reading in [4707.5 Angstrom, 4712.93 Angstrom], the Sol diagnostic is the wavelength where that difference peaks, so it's 4712.39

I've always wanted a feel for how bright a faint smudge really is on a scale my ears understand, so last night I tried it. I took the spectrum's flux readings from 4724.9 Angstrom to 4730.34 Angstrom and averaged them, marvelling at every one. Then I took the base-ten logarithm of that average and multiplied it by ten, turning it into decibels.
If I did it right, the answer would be 21.9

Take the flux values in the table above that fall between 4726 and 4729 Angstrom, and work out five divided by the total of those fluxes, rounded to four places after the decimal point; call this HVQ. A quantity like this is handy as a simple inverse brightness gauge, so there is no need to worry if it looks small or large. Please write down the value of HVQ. 0.0111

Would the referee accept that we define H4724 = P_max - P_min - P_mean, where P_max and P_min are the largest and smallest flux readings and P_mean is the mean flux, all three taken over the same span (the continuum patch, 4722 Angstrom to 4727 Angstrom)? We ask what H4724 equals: -137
